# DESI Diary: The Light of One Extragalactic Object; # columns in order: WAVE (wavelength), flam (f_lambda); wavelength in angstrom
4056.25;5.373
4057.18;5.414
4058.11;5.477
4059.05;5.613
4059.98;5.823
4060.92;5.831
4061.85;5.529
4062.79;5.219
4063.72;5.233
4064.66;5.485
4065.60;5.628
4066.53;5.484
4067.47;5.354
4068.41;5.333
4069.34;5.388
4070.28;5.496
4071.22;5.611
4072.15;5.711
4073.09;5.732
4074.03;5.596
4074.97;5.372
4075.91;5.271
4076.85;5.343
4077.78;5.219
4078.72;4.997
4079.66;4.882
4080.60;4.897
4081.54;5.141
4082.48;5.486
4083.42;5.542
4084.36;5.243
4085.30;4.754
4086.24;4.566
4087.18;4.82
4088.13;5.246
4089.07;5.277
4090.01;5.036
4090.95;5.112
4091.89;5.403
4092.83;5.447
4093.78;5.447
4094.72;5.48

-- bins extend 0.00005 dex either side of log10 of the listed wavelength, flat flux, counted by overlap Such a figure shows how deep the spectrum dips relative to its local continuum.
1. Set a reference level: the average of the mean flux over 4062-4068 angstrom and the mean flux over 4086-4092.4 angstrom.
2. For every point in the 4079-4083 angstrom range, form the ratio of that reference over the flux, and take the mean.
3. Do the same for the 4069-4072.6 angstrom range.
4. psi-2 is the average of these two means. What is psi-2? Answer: 0.99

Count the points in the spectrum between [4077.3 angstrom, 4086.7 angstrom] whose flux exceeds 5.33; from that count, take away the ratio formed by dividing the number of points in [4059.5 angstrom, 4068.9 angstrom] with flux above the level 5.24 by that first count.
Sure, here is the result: -2.0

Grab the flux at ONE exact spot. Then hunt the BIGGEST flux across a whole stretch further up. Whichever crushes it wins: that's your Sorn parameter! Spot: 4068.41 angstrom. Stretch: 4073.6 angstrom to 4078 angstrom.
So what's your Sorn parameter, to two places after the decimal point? 5.60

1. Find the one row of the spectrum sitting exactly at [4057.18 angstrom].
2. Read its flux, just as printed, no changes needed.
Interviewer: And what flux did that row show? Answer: 5.414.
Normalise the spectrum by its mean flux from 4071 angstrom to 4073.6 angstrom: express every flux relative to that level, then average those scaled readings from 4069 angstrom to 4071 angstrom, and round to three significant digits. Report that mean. 0.957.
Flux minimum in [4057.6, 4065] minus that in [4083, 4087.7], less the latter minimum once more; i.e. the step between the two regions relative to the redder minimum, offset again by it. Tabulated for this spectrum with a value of -3.9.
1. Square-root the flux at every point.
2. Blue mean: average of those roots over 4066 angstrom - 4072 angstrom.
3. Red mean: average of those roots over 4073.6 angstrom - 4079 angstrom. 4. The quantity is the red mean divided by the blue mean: 0.99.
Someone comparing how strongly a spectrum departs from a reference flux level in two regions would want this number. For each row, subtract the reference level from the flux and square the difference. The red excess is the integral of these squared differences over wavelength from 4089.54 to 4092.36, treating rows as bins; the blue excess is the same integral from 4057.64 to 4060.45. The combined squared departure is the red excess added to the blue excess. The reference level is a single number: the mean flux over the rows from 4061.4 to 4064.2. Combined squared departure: 0.46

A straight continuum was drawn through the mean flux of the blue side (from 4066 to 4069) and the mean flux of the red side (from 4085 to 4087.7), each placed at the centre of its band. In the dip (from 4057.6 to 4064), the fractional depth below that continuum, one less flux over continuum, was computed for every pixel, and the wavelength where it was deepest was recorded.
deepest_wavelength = 4062.79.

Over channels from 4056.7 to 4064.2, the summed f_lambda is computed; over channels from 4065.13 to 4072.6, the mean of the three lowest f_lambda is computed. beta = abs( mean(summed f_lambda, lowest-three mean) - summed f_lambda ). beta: 19.4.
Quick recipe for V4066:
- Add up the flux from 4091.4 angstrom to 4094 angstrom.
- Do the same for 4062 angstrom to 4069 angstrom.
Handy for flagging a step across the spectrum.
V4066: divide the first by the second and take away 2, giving -1.57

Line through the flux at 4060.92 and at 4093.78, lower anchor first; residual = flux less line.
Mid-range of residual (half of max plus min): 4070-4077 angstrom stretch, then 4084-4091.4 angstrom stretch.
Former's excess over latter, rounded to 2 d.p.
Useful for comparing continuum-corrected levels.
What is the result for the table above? 0.43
